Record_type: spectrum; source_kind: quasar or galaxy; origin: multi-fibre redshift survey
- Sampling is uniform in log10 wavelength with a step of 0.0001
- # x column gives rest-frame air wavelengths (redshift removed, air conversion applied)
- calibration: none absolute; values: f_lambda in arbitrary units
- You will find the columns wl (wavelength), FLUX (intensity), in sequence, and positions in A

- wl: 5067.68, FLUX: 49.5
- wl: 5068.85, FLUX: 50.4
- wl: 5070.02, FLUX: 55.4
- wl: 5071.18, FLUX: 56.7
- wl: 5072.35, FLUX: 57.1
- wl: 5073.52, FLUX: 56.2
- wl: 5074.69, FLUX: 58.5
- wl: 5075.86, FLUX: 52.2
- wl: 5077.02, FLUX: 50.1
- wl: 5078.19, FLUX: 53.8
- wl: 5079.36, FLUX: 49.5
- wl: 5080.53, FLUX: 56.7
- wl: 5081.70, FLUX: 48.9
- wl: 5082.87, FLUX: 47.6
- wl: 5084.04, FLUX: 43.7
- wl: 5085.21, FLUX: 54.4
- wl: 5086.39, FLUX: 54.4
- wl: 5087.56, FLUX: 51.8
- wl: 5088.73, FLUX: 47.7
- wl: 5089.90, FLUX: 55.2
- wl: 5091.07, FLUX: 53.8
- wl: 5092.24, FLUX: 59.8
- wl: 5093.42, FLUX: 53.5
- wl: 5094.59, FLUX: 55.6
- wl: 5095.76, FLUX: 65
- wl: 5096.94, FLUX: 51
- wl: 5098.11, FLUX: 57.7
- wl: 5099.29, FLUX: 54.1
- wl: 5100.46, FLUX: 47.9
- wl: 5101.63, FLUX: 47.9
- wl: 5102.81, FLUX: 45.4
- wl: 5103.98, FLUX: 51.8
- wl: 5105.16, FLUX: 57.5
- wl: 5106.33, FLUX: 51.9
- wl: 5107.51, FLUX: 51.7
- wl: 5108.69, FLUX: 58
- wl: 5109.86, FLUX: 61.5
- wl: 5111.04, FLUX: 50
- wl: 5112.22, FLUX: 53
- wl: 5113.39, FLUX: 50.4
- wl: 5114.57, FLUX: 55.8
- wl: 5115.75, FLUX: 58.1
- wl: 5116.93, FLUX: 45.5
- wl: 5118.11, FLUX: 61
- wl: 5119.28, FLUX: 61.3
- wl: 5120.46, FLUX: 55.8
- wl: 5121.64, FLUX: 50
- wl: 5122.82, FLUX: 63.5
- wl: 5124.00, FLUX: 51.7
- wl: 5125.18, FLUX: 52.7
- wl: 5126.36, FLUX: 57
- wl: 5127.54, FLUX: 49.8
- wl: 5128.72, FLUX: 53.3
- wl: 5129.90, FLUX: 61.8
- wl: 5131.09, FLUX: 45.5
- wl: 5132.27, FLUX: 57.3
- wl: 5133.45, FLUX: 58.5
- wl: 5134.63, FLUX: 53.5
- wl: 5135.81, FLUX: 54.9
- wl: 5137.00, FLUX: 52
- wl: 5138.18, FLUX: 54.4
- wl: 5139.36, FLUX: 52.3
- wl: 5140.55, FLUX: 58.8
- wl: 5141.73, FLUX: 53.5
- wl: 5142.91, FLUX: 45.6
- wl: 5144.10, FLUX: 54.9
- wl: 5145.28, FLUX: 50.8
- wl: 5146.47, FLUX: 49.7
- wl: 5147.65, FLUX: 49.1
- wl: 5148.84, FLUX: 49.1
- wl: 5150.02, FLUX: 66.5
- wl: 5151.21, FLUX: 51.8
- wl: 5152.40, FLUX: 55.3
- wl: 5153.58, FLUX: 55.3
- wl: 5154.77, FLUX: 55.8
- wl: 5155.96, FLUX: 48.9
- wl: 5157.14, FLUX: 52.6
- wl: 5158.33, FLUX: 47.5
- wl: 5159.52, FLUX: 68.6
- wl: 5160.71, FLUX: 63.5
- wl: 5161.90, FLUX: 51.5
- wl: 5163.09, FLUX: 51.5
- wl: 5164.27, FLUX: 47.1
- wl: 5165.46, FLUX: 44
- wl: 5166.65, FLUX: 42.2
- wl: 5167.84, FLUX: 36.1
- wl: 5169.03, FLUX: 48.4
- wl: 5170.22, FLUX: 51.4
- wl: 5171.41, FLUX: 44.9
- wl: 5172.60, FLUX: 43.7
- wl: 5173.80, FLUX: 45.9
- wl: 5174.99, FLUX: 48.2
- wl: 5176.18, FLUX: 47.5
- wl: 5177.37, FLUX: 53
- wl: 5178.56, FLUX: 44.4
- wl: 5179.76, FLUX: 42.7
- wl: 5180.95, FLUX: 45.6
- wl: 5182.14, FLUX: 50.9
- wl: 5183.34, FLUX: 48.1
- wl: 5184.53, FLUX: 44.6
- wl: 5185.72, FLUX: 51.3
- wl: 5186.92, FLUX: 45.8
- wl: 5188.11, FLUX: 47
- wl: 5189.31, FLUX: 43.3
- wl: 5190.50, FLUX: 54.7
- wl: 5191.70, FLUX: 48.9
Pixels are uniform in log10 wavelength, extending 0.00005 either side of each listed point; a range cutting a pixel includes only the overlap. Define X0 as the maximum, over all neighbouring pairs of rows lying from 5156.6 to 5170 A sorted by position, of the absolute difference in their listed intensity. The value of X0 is 21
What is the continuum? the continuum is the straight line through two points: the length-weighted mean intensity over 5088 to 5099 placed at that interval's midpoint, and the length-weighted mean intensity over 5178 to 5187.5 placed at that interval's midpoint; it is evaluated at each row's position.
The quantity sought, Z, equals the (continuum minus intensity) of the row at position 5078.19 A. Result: 3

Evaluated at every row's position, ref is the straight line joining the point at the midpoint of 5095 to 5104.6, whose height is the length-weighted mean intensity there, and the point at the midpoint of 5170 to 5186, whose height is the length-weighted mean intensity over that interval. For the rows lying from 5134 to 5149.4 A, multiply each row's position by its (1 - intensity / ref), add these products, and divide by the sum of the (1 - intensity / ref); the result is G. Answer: 5139.3 A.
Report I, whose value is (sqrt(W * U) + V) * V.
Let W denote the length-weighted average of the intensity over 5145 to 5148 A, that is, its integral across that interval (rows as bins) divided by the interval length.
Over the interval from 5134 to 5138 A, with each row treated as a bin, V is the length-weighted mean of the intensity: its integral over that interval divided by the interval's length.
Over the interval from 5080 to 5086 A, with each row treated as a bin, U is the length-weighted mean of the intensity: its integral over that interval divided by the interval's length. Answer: 5559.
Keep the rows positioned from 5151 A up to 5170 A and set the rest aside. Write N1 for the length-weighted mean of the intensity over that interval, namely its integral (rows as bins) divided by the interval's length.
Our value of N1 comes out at 51.3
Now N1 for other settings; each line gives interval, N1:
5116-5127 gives 55.5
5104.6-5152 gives 54.2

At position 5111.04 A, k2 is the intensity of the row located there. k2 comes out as 50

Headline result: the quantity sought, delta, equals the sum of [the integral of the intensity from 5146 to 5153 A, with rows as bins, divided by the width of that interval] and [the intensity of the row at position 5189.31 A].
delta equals 97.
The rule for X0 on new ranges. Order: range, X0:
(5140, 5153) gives 17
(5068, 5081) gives 7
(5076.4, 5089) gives 11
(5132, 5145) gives 9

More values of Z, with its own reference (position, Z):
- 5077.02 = 7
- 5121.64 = 3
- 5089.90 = 1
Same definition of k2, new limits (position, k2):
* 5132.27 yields 57.3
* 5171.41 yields 44.9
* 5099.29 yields 54.1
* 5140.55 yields 58.8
